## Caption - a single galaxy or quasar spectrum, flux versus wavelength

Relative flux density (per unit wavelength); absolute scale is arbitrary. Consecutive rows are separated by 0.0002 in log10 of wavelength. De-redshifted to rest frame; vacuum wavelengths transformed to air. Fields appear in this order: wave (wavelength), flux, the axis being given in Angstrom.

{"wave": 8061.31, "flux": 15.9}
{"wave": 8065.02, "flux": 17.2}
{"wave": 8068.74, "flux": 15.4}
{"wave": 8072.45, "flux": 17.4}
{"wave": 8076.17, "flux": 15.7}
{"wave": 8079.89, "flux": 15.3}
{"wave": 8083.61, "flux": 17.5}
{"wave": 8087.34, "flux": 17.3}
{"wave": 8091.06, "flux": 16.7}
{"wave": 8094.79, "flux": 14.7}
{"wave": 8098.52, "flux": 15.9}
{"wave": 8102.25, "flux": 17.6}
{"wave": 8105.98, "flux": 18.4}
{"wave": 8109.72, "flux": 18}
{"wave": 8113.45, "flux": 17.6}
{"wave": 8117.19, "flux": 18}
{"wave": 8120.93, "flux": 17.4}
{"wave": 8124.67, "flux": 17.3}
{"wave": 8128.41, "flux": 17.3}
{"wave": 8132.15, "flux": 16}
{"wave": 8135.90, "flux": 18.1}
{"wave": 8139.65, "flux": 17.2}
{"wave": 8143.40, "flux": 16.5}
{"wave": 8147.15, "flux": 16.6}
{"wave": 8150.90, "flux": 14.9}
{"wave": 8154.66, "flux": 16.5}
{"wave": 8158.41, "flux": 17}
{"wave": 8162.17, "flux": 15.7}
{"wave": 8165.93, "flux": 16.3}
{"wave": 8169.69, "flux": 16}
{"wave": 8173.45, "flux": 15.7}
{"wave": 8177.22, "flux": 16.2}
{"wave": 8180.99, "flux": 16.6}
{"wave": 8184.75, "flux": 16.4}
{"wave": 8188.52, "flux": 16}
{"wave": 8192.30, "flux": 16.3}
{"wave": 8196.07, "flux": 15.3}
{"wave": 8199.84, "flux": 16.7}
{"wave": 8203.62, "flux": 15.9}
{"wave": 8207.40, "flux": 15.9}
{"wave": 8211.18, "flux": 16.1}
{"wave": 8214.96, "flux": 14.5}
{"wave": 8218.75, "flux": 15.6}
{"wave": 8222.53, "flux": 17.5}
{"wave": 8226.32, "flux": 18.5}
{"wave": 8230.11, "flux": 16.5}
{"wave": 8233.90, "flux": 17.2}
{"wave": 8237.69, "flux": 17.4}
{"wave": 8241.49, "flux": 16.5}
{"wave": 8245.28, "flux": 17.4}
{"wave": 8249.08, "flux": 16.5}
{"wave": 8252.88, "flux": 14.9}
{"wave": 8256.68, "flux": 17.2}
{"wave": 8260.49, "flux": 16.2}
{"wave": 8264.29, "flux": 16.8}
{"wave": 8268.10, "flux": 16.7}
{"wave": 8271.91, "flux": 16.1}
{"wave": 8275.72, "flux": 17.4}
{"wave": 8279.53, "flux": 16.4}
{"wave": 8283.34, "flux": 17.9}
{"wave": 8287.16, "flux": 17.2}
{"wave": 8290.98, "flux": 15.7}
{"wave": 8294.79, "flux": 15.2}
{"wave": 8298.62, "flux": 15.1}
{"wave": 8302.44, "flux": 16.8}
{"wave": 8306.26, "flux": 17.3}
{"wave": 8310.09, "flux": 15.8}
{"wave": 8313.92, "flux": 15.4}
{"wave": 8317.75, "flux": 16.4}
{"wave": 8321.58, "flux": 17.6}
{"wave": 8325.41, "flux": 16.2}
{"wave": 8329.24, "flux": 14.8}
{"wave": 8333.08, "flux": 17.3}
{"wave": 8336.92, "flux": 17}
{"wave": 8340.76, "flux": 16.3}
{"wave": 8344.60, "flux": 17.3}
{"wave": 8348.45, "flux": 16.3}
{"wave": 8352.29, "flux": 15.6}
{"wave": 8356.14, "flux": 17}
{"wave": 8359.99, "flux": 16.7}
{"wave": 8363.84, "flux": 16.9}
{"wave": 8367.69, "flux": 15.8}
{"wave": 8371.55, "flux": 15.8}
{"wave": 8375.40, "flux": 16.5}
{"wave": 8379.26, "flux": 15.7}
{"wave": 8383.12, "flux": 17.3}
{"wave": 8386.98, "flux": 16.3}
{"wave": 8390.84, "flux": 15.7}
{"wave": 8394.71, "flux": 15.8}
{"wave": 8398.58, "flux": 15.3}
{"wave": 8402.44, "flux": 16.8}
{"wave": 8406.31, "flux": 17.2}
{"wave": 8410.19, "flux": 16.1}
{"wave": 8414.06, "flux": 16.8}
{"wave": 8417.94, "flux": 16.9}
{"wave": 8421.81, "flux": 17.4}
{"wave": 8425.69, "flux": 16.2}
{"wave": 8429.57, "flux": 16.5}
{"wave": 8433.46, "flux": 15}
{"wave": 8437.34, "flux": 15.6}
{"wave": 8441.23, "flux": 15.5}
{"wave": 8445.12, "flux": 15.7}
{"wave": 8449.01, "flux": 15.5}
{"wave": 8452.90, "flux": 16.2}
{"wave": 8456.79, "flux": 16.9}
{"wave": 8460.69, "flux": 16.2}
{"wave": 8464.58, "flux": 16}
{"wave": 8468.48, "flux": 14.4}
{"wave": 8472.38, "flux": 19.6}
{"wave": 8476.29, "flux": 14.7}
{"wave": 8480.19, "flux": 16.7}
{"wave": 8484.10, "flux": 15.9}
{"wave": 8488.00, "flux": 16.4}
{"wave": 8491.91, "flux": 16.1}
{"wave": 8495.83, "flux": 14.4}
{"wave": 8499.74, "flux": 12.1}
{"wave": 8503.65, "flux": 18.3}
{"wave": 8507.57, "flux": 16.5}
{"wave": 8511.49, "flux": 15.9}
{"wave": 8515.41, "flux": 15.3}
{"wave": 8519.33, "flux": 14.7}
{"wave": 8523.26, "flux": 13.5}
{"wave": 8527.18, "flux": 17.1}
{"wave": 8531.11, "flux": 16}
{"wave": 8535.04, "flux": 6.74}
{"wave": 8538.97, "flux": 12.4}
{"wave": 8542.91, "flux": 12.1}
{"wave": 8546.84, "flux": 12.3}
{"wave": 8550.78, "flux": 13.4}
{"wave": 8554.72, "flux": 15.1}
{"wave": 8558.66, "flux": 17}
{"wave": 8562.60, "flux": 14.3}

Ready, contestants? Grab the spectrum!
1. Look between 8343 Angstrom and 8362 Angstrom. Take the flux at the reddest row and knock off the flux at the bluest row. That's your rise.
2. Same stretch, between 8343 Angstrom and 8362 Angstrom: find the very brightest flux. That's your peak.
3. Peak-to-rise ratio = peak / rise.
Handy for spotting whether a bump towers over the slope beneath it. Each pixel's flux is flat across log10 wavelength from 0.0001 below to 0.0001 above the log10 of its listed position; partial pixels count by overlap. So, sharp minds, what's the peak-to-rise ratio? -29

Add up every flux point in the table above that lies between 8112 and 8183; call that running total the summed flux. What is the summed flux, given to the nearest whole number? 317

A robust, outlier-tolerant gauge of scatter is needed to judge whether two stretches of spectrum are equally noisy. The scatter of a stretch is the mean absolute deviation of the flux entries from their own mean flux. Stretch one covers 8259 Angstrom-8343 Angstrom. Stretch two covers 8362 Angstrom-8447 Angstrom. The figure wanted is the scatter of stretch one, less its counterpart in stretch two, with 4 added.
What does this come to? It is 4.11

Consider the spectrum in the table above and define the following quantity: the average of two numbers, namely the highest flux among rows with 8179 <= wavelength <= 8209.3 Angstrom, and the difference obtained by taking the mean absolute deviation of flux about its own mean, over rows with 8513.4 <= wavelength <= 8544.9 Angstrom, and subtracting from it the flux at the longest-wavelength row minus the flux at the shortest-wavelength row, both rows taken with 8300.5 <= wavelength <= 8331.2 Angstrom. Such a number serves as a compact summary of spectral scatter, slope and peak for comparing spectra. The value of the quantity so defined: 10.5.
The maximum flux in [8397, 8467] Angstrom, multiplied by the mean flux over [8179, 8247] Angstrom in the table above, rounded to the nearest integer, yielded 286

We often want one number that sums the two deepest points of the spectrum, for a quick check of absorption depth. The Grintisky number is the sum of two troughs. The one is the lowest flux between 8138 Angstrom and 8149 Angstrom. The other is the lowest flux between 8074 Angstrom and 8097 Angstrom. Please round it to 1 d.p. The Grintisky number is 31.2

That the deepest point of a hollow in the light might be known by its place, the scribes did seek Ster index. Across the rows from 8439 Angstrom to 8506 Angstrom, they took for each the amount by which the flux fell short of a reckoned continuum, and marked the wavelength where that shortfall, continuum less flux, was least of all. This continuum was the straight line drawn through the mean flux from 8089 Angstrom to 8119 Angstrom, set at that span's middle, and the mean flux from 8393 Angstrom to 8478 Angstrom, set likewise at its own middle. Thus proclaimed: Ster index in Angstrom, 8472.38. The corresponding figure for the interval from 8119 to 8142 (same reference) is 8135.90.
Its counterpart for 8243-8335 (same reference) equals 8283.34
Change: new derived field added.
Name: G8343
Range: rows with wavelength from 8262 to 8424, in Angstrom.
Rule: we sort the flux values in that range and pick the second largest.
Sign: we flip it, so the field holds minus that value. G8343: -17.6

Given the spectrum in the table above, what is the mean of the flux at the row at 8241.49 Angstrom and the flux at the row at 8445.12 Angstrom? 16.1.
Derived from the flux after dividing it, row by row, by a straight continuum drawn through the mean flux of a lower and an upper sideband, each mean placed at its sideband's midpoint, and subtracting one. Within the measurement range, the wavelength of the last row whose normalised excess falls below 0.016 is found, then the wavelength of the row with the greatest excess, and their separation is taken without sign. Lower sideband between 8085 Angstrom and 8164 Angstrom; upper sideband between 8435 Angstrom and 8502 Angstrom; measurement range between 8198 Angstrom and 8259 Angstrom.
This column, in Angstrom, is 26.6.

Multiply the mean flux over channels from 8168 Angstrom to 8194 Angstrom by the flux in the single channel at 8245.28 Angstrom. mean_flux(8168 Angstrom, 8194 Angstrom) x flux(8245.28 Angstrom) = 281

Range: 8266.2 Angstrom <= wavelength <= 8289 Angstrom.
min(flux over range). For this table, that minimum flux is 16.1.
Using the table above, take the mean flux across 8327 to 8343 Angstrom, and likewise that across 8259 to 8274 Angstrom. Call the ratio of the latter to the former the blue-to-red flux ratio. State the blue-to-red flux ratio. 1.006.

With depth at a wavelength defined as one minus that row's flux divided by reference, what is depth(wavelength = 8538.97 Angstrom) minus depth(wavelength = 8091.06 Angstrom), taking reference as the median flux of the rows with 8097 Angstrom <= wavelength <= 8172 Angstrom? 0.25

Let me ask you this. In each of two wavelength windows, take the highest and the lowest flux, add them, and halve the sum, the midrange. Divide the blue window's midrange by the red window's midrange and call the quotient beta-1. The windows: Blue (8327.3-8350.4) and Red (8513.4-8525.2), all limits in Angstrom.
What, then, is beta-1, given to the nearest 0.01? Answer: 1.11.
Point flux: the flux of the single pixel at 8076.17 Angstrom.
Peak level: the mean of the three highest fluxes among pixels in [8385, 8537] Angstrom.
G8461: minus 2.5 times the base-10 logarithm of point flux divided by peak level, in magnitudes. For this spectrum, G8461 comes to 0.17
